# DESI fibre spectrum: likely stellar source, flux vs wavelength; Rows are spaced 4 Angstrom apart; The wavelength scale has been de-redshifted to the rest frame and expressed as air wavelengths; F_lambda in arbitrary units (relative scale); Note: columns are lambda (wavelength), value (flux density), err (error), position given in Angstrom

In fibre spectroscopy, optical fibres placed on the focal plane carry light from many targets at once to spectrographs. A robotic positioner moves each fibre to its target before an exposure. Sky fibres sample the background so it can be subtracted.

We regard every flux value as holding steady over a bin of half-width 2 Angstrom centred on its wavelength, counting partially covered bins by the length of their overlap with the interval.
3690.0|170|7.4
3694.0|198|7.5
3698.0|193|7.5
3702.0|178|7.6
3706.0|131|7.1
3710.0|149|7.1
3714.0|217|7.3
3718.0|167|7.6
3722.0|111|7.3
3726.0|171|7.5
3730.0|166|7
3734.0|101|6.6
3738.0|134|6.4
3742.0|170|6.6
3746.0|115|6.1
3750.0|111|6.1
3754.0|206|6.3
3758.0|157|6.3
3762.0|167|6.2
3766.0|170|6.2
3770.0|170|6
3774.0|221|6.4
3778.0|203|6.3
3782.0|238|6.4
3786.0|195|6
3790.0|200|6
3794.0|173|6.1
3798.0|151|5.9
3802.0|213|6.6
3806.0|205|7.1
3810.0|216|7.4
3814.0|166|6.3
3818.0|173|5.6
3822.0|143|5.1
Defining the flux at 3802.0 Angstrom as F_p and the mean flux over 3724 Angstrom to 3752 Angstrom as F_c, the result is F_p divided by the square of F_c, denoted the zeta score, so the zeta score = 0.011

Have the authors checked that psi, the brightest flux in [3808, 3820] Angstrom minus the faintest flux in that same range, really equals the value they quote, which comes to 50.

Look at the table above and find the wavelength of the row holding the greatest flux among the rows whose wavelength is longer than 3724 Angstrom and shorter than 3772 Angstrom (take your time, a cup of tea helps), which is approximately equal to 3754.0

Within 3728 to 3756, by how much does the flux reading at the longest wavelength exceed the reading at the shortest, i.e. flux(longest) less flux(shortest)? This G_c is 40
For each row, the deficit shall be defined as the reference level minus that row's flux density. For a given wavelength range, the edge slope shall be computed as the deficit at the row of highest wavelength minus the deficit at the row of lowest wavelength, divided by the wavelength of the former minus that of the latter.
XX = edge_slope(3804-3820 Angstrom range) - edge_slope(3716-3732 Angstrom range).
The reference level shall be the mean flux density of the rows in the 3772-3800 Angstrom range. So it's 2.6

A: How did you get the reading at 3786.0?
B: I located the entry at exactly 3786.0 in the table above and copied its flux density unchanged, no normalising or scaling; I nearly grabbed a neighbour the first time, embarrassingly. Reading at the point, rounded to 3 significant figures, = 195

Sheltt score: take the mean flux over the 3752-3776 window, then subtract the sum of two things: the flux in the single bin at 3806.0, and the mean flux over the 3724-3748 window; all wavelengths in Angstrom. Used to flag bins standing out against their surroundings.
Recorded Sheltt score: -166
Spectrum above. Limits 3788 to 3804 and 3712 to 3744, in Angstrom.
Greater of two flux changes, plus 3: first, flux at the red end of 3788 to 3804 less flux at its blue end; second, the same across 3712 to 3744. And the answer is 16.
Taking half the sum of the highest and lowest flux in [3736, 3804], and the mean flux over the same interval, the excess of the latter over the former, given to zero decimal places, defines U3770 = 2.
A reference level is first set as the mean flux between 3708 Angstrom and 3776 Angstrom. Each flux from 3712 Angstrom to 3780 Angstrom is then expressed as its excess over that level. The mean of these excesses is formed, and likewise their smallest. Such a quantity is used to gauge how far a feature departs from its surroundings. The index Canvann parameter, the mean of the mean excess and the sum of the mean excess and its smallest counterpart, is -26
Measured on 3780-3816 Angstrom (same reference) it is 32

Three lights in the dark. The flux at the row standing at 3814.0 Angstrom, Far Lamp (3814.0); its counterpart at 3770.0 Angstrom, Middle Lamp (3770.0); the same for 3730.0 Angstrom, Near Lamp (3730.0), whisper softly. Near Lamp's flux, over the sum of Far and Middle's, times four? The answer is 2.0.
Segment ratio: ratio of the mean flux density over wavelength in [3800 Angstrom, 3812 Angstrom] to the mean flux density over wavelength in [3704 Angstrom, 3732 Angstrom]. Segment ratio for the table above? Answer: 1.3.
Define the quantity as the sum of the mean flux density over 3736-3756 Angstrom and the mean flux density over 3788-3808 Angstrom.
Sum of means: 336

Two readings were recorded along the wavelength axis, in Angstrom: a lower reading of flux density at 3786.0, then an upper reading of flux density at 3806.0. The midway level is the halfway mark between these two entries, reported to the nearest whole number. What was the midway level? 200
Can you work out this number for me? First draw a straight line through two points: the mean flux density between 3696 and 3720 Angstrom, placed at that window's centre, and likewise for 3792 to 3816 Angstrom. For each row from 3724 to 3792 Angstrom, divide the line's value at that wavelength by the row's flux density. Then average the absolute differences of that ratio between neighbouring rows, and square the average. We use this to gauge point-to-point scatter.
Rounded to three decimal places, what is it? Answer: 0.055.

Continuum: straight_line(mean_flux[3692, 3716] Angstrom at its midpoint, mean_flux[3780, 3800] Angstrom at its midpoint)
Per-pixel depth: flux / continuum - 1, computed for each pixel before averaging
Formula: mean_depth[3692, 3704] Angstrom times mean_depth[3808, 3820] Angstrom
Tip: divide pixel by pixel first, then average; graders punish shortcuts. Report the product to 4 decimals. -0.0038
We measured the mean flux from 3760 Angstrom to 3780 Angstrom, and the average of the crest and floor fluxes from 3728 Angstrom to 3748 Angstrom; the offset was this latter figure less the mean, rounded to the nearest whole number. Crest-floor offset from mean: -51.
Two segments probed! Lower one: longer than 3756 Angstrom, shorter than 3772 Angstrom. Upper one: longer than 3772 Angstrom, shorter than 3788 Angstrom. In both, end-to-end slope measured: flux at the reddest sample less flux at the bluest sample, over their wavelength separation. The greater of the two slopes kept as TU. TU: 1.1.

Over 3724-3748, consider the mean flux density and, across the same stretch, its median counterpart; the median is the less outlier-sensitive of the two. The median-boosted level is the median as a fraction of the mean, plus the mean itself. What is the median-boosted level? 144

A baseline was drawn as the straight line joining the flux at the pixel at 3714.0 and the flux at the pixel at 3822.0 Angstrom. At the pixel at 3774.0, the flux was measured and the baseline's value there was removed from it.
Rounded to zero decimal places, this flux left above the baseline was 45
